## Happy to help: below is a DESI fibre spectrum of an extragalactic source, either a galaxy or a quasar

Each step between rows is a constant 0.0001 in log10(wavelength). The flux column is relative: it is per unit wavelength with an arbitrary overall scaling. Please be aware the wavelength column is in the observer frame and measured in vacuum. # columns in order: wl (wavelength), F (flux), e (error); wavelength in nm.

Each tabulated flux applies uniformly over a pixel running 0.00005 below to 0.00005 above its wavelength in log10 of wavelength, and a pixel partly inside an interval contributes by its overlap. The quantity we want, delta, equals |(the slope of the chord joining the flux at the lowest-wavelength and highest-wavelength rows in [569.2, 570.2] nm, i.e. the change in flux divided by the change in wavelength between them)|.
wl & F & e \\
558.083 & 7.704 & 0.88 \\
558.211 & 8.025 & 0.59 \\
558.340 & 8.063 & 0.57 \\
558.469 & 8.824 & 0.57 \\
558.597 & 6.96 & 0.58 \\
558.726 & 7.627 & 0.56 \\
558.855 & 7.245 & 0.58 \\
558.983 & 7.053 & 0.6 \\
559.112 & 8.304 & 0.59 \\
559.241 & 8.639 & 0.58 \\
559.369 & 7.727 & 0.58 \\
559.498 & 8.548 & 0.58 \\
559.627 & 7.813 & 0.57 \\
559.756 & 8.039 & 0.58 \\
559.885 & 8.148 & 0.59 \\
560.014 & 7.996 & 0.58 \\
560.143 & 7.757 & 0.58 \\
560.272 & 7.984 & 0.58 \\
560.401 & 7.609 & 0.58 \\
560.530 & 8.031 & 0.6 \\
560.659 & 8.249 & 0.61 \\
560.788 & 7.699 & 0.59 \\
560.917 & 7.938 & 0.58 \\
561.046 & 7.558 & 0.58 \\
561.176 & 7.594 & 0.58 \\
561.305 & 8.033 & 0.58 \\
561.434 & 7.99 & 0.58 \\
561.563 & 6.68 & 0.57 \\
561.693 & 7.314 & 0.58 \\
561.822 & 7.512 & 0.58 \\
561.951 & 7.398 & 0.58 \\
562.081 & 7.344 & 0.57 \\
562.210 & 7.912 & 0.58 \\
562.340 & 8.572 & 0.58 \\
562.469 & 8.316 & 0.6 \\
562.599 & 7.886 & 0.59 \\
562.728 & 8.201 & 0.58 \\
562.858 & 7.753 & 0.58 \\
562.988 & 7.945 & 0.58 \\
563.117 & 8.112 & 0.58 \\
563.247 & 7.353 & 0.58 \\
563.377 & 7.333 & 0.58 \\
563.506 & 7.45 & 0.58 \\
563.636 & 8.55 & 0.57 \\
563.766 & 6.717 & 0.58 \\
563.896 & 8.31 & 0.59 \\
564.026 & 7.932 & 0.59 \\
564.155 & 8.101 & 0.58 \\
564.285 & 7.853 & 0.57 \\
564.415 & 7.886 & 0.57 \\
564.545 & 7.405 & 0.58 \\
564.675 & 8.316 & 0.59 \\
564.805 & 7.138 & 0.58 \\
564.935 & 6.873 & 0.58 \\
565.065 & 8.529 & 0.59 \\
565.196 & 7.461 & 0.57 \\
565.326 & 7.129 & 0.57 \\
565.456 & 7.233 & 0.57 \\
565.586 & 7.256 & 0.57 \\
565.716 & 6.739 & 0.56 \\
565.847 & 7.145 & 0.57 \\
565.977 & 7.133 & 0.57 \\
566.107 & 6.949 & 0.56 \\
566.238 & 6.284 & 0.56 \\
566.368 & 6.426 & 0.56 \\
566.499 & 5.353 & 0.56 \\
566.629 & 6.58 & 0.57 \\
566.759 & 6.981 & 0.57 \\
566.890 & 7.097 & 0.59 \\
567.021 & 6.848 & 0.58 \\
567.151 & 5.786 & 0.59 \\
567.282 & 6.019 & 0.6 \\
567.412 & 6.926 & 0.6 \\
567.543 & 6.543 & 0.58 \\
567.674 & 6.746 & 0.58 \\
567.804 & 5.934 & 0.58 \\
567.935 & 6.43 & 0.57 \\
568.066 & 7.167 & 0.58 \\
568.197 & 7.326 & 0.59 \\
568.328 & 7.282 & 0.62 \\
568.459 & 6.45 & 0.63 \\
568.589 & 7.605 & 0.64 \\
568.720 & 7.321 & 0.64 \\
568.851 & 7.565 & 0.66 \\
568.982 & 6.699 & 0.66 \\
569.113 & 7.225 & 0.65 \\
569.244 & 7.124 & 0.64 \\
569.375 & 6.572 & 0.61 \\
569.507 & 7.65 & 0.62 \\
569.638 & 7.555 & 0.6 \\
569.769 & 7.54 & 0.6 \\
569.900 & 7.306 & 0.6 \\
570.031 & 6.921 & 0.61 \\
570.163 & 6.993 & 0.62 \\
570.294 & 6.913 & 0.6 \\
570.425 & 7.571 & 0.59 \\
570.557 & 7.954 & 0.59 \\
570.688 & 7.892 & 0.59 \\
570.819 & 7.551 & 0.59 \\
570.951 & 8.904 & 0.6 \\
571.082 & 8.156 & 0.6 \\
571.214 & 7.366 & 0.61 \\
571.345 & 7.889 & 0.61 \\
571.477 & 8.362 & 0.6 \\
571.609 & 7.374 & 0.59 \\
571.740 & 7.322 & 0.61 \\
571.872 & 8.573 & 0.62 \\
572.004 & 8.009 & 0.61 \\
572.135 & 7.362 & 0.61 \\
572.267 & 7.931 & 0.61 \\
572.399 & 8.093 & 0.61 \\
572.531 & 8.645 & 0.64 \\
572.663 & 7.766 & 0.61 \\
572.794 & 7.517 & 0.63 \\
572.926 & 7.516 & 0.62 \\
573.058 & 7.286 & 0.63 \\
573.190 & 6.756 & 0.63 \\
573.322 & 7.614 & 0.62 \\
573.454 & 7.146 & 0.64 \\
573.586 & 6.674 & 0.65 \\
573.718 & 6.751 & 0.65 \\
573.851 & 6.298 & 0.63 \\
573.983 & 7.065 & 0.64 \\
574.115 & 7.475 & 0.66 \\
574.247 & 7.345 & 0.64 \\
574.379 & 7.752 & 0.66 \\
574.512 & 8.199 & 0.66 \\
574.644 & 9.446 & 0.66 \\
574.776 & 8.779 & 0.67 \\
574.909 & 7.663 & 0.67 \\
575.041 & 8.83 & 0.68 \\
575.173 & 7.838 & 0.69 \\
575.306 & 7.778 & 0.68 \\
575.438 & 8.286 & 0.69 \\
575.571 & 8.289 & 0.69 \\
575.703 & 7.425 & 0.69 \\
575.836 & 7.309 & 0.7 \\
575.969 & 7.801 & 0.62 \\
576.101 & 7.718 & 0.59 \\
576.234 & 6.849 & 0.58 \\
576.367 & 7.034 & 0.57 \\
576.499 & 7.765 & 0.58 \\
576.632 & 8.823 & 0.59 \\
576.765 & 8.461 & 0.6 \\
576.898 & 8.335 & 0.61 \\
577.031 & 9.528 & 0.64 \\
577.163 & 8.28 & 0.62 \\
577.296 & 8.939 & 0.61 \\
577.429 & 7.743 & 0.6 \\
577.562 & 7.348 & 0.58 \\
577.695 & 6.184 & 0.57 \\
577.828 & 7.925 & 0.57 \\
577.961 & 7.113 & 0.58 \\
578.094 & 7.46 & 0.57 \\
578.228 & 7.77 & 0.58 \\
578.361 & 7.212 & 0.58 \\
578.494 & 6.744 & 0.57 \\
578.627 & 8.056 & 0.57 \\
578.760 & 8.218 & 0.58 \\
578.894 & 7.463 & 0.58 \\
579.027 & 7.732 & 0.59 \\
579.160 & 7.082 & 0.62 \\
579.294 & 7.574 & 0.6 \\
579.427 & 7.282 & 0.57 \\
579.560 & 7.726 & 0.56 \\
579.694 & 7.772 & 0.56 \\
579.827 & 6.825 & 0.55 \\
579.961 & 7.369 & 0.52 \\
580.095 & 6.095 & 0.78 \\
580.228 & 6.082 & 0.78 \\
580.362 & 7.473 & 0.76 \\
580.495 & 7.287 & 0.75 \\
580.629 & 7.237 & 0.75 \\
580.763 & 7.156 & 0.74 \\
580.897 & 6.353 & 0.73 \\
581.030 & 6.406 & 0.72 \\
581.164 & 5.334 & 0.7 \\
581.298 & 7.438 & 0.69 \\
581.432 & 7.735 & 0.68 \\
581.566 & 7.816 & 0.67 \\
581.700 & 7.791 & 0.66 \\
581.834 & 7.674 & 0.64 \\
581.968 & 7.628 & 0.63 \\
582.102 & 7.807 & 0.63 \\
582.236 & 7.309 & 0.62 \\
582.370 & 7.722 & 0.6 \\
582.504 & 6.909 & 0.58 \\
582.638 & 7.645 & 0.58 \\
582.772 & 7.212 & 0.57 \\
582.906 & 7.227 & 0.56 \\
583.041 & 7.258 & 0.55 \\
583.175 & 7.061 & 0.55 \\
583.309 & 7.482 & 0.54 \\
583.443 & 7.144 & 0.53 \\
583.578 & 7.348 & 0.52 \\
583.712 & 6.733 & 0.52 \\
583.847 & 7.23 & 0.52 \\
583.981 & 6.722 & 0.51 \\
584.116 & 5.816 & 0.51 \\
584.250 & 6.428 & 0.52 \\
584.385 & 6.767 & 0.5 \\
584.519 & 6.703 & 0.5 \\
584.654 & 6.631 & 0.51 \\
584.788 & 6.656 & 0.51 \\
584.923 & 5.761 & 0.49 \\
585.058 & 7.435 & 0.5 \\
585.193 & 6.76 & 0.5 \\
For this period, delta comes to 0.14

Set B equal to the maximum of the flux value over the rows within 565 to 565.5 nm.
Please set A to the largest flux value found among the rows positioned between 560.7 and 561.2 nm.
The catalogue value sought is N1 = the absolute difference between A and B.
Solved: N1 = 0.6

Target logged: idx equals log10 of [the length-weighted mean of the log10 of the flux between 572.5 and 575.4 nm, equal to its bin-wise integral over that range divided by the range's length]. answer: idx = -0.055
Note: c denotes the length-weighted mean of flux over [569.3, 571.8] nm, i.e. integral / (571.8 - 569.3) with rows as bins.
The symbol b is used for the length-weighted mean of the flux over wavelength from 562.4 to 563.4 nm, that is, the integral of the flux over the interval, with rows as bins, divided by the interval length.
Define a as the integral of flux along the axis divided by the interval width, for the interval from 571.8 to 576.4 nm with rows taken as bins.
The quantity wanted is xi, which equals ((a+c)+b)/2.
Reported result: 11.57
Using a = 7.68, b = 7.9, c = 7.57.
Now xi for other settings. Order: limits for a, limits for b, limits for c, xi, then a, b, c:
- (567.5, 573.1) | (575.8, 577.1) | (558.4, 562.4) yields 11.62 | 7.45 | 8.0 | 7.81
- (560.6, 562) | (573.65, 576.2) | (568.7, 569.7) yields 11.31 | 7.64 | 7.8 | 7.20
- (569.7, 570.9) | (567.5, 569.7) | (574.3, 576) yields 11.27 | 7.42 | 7.0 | 8.11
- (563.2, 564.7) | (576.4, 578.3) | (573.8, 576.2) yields 11.78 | 7.76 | 8.0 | 7.85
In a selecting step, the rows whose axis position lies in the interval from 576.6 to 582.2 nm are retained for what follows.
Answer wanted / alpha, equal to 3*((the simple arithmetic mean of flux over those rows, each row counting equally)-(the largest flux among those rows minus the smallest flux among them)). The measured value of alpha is 9.9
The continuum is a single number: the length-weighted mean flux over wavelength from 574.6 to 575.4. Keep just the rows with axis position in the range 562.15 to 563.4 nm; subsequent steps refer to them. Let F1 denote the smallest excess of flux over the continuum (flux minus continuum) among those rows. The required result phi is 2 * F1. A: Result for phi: -2.1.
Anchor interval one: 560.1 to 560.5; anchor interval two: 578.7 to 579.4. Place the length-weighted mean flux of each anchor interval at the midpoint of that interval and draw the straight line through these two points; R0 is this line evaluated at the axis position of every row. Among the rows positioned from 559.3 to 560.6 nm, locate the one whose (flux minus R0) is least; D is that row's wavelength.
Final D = 560.401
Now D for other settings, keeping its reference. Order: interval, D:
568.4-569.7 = 568.459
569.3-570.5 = 569.375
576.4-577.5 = 577.429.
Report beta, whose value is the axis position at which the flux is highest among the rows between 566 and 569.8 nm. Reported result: 569.507 nm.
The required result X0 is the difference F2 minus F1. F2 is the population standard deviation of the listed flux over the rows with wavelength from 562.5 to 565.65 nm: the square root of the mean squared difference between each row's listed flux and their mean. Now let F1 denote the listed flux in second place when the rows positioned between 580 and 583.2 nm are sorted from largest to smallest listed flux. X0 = -7.30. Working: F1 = 7.807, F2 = 0.51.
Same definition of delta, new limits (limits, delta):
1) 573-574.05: 0.24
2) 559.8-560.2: 1.52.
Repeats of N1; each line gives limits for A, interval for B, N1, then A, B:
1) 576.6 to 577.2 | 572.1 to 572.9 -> 0.9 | 9.528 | 8.645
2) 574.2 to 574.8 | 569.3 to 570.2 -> 1.8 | 9.446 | 7.65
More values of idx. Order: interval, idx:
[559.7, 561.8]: -0.050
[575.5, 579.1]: -0.052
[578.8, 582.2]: -0.067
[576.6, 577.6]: -0.034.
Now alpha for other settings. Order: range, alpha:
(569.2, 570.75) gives 17.9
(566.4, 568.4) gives 13.9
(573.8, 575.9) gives 14.1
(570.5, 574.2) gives 15.0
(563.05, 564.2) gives 17.8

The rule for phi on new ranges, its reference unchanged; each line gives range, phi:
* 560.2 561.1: -1.6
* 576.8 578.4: -4.4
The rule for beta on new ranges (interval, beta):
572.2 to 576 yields 574.644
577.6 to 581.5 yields 578.760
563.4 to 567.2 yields 563.636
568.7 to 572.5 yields 570.951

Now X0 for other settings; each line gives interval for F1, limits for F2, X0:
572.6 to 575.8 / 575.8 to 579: -8.09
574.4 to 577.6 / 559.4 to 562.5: -9.03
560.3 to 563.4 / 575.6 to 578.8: -7.57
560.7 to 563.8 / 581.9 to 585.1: -8.02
